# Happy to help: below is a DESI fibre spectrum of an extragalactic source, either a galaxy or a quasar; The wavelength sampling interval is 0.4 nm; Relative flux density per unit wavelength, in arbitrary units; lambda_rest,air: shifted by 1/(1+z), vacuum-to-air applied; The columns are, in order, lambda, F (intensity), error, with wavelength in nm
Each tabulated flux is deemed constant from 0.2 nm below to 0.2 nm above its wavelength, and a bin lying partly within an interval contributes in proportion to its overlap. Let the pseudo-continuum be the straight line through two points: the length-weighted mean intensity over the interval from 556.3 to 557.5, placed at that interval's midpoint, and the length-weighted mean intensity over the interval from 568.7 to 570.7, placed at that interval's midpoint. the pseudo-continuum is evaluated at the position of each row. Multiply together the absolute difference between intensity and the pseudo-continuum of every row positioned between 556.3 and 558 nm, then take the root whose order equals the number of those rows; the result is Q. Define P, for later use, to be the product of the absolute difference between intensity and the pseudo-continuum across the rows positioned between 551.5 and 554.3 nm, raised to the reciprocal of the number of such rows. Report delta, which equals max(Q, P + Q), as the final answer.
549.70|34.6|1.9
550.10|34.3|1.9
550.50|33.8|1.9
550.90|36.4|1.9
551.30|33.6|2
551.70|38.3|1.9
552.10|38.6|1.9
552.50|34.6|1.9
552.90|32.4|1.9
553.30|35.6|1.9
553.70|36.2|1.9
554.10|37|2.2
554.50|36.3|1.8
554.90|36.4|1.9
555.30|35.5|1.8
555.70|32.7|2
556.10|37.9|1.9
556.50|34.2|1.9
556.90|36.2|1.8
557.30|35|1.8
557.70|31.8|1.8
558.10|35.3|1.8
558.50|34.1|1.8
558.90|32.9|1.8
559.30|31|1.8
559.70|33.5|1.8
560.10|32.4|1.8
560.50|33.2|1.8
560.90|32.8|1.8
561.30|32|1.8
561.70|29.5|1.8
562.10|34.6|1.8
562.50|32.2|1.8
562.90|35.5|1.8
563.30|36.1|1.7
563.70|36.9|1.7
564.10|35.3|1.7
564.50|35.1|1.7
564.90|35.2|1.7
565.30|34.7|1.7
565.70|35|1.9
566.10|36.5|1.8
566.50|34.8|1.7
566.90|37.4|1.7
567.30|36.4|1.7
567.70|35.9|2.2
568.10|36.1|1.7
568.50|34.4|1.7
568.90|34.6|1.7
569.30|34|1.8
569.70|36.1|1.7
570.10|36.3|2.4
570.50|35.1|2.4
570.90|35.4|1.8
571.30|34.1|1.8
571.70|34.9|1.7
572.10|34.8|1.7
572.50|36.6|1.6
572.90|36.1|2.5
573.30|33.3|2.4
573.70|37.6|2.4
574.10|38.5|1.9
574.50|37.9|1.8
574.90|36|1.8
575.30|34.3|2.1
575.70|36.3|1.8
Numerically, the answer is 2.30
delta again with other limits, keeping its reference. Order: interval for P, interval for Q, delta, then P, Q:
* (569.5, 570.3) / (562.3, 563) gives 1.96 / 0.97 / 0.98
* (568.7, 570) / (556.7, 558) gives 1.66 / 0.87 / 0.79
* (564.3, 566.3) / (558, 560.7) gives 1.62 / 0.17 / 1.45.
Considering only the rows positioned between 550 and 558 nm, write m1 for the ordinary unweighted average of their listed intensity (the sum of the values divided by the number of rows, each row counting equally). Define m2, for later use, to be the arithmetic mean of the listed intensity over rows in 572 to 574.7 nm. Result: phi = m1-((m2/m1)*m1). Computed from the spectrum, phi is -1.1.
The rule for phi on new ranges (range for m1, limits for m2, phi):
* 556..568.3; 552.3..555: -1.0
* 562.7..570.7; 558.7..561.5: 3.0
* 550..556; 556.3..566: 1.5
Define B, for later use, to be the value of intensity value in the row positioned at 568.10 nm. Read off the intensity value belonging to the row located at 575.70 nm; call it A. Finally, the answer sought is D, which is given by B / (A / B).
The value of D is 35.9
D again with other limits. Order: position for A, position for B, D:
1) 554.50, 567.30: 36.5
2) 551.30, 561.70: 25.9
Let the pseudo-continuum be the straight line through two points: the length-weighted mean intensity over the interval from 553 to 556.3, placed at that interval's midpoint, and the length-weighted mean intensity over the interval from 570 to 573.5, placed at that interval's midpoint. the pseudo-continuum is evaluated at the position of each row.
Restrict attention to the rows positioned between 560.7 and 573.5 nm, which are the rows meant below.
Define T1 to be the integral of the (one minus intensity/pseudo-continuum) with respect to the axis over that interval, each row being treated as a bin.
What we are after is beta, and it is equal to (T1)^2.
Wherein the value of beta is 0.02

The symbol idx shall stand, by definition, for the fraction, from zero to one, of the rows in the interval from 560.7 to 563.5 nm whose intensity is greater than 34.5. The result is 0.43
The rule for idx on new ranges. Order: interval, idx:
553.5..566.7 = 0.61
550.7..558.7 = 0.70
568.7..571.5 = 0.71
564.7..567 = 1.00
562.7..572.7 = 0.88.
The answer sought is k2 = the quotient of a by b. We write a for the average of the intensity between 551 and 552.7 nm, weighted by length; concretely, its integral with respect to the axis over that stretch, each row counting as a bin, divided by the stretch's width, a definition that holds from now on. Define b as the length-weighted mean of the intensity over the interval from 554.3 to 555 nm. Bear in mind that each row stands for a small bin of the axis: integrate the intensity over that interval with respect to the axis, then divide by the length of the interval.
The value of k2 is 1.00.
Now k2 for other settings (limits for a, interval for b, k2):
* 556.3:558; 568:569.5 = 0.99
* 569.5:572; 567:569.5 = 1.00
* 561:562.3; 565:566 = 0.92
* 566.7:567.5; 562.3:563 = 1.10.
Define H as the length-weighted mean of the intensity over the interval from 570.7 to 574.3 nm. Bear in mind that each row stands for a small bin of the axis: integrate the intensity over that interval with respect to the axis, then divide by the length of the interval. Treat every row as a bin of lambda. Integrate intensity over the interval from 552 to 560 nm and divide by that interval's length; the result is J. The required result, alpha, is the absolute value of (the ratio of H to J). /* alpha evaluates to 1.03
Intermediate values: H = 35.7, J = 34.8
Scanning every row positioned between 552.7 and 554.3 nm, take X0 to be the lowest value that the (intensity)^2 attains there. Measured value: 1050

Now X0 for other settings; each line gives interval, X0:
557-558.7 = 1011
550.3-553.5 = 1050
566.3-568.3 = 1211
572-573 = 1211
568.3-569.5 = 1156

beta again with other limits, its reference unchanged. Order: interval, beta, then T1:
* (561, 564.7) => 0.02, 0.15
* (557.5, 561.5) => 0.09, 0.31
